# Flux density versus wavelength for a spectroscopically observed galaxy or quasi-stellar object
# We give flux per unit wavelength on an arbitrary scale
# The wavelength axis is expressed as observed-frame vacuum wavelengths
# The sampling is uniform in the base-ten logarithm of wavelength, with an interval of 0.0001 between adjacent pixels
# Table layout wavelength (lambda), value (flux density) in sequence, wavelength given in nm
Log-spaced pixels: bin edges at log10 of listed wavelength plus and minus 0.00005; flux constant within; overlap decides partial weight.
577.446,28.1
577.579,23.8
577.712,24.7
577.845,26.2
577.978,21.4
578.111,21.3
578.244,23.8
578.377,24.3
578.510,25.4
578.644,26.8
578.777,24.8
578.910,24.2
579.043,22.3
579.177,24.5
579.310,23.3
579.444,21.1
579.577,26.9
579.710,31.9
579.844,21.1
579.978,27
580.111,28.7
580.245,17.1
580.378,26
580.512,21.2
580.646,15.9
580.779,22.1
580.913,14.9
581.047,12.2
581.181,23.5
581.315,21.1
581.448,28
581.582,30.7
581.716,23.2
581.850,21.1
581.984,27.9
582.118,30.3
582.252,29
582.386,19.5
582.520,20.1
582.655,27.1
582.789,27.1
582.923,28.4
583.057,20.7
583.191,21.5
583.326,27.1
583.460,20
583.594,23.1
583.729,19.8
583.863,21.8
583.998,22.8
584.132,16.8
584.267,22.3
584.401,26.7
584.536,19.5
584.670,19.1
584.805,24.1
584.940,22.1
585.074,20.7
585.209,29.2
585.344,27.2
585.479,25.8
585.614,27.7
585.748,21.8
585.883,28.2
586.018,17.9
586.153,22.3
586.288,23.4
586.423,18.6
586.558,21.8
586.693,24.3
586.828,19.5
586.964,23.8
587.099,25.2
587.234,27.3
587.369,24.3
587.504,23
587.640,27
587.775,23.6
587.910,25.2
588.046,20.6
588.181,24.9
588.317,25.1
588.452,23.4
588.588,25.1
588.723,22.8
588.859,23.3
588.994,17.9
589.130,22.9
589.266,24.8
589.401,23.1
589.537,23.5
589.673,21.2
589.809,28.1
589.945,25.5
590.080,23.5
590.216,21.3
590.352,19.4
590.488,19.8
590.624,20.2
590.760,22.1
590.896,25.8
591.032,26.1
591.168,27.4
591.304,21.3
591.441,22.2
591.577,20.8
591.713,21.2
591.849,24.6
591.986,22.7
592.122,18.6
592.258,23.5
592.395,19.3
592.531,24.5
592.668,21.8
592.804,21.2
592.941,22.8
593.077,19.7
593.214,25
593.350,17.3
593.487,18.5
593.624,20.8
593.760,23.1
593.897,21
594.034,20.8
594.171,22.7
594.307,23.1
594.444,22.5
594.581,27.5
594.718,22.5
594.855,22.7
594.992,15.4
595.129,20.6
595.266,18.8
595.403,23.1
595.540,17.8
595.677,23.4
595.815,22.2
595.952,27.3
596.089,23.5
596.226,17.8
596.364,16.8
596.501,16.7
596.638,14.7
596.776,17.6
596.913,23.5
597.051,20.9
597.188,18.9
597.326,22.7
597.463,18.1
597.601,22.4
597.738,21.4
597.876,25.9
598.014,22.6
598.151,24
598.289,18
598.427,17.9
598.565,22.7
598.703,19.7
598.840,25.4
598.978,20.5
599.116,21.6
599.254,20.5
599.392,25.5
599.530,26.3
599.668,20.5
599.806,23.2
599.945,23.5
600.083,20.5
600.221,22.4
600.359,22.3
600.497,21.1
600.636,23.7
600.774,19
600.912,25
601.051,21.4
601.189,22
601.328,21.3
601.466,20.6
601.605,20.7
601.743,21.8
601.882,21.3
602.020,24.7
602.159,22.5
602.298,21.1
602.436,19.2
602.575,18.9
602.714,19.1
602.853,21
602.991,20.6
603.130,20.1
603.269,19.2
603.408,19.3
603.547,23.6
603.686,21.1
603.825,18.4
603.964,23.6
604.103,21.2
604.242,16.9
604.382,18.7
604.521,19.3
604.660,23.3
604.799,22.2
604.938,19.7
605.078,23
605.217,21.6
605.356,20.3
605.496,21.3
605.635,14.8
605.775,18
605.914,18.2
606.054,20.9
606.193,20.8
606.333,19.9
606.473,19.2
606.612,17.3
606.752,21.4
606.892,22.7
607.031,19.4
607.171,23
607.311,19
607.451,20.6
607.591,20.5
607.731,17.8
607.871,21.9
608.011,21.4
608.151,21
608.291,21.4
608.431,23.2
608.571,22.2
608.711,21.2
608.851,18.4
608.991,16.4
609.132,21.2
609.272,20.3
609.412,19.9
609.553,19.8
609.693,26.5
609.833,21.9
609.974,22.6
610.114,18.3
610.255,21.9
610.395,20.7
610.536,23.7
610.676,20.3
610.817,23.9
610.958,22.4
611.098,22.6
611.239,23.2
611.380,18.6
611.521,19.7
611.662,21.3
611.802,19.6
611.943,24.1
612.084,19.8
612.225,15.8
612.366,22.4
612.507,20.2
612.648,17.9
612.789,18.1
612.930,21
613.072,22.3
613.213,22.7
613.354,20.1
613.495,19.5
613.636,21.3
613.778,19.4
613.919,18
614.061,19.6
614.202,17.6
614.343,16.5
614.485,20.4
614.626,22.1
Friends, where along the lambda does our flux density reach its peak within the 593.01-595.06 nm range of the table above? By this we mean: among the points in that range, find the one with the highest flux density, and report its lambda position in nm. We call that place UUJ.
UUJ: 594.581 nm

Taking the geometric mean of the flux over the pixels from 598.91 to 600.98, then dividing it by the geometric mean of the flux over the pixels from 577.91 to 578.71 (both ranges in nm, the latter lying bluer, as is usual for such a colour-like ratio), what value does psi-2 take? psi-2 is 0.94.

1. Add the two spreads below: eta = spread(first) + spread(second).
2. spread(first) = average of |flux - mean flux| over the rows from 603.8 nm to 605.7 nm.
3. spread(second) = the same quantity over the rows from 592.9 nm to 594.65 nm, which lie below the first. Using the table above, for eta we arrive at 4.1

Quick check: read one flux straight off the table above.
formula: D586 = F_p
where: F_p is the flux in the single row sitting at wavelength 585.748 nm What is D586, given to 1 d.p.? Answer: 21.8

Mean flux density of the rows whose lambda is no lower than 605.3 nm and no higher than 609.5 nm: 20.1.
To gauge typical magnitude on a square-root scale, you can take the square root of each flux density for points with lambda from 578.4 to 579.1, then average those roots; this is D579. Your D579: 4.97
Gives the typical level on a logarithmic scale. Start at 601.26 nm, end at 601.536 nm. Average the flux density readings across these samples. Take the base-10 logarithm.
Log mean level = 1.32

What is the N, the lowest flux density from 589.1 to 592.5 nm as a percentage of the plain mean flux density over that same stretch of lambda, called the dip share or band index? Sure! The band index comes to 82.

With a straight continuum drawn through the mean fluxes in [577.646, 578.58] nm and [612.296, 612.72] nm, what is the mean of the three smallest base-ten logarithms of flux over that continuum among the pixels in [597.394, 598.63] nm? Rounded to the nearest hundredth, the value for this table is -0.08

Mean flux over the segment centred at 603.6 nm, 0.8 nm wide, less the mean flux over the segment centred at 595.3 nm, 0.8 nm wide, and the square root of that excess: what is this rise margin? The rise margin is 1.0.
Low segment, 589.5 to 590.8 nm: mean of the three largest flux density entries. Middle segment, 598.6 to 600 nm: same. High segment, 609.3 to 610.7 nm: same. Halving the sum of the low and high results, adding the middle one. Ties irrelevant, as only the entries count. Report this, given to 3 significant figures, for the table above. 50.7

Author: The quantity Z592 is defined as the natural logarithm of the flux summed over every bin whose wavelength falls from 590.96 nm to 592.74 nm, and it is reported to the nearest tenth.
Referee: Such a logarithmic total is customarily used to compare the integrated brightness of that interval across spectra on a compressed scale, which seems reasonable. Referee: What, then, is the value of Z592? 5.7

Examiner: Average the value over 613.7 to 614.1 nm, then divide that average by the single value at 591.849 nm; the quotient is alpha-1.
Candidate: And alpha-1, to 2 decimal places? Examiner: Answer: 0.77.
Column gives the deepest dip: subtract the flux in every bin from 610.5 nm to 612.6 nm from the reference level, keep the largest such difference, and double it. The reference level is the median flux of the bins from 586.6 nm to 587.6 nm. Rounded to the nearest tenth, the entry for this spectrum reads 17.0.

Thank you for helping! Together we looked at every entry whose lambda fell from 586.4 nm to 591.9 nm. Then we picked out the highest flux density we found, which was 28.1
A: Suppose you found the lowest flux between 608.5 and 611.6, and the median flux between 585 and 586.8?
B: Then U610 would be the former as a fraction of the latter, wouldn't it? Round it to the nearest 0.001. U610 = 0.701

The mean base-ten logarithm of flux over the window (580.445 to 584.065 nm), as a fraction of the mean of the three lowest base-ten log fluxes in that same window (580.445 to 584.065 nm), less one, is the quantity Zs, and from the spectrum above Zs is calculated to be 0.172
